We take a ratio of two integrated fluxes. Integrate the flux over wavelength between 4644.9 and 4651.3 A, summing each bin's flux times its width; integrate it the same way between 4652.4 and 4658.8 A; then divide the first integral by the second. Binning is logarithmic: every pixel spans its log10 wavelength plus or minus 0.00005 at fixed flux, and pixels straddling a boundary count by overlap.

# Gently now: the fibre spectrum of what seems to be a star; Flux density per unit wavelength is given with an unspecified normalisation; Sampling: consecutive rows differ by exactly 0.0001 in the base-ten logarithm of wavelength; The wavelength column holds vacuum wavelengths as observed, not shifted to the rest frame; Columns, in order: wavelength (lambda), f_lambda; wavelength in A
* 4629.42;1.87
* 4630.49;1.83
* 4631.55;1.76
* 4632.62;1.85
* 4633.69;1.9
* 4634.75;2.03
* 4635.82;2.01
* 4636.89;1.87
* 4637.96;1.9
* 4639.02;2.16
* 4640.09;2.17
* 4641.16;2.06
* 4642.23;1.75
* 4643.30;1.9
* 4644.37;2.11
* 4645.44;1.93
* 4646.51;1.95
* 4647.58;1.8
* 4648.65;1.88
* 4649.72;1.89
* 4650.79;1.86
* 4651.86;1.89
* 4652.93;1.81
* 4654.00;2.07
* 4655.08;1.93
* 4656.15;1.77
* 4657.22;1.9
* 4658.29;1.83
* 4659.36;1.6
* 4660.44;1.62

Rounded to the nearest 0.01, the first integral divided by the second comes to 1.00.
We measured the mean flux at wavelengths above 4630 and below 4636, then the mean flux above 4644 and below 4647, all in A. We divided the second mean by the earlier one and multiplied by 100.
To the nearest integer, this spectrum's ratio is 105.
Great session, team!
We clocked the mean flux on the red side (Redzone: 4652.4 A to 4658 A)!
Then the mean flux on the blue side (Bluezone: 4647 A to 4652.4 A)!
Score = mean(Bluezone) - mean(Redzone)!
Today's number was -0.03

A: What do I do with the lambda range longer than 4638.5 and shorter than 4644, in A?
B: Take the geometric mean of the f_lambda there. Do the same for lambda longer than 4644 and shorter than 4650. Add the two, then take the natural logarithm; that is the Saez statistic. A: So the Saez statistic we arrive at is 1.37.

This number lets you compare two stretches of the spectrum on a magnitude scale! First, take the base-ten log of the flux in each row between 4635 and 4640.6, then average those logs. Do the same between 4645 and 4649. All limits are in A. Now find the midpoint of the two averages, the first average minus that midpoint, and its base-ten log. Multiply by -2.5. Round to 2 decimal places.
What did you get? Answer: 4.61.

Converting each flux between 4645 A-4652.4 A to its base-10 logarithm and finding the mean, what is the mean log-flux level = 0.275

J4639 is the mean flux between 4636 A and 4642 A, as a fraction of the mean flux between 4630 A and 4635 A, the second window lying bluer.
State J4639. 1.08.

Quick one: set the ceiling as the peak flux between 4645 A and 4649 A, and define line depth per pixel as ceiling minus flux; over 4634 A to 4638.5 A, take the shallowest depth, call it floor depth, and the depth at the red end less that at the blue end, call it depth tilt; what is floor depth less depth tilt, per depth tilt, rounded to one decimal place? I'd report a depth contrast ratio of -1.6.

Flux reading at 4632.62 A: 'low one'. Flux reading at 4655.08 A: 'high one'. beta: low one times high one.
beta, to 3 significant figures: 3.57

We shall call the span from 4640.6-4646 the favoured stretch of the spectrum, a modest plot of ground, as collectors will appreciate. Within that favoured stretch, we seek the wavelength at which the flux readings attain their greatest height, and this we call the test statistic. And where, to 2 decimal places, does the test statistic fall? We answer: 4644.37 A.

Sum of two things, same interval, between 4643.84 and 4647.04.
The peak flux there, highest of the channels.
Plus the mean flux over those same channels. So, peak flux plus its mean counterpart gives 4.11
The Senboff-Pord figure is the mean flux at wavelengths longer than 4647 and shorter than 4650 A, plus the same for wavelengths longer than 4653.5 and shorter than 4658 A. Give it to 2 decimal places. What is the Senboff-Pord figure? 3.77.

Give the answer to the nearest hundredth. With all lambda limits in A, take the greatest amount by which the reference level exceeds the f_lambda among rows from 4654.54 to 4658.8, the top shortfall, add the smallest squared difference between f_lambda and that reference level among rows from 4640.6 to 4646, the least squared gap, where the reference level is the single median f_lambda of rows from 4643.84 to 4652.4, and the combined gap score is 0.12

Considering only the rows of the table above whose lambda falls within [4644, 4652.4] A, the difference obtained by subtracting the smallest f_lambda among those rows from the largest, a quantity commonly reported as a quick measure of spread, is 0.310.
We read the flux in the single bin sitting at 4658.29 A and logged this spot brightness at 1.83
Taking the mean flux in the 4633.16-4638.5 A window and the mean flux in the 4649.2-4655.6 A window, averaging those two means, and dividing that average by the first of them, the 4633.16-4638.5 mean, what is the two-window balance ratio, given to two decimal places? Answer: 0.99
